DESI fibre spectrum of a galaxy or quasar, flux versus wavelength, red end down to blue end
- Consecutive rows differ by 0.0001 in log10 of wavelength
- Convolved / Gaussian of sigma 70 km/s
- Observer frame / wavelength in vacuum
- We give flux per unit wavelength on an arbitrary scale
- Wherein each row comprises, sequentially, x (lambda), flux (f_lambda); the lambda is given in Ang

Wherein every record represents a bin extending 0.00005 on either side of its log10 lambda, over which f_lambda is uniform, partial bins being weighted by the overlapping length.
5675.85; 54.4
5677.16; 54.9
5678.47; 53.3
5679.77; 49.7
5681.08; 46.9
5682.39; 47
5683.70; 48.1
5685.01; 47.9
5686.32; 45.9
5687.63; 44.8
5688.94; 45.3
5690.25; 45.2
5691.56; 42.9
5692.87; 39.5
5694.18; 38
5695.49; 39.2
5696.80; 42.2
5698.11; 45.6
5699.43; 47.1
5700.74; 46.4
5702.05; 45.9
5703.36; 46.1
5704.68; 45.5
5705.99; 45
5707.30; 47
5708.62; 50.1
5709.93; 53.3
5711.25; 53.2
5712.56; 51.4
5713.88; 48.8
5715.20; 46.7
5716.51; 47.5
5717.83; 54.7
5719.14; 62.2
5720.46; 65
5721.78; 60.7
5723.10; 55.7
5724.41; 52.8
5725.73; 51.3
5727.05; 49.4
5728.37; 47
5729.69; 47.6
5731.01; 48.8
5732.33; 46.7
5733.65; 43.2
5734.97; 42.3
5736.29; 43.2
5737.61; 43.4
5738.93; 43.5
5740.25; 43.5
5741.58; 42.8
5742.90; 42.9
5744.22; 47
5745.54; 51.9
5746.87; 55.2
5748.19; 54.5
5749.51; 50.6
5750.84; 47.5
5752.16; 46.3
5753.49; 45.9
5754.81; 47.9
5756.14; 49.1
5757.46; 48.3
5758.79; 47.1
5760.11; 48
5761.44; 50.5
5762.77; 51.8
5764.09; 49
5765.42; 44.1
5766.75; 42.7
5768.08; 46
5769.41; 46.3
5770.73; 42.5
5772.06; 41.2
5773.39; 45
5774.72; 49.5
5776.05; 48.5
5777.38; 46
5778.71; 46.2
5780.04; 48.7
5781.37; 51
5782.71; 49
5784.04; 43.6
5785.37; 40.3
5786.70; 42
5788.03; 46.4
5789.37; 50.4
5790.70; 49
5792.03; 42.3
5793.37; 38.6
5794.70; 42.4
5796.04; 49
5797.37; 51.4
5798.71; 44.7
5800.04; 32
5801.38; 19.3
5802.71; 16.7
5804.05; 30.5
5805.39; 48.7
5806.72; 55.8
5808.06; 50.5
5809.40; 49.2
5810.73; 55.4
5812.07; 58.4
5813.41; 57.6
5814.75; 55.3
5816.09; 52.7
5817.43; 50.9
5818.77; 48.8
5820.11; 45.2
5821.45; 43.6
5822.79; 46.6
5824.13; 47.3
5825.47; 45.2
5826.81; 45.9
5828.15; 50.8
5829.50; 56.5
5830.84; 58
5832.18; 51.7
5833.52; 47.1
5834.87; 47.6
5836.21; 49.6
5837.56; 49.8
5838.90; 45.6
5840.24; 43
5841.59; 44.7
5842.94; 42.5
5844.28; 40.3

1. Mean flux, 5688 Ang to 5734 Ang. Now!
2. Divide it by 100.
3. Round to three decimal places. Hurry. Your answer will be 0.485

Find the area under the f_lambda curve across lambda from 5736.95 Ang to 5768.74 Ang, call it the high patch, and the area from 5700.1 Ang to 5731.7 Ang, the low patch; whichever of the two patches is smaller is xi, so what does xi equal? 1509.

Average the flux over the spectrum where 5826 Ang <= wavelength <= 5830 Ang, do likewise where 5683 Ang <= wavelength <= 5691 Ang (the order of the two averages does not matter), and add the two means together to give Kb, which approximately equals 97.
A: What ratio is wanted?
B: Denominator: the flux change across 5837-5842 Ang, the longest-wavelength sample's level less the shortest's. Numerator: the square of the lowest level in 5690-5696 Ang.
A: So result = -283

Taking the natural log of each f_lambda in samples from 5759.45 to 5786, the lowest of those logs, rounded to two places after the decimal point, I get 3.70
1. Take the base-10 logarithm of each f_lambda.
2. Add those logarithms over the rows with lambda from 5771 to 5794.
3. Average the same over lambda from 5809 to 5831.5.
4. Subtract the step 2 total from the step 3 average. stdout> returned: -26.5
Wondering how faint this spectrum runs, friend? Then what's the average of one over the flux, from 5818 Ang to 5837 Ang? 0.0206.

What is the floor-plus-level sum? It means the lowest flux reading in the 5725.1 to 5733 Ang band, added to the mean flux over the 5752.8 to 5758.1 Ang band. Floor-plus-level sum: 94.5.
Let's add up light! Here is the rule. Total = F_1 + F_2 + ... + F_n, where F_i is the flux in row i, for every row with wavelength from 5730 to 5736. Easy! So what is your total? 181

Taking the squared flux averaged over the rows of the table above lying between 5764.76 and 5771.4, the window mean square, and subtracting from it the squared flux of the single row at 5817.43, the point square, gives -624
